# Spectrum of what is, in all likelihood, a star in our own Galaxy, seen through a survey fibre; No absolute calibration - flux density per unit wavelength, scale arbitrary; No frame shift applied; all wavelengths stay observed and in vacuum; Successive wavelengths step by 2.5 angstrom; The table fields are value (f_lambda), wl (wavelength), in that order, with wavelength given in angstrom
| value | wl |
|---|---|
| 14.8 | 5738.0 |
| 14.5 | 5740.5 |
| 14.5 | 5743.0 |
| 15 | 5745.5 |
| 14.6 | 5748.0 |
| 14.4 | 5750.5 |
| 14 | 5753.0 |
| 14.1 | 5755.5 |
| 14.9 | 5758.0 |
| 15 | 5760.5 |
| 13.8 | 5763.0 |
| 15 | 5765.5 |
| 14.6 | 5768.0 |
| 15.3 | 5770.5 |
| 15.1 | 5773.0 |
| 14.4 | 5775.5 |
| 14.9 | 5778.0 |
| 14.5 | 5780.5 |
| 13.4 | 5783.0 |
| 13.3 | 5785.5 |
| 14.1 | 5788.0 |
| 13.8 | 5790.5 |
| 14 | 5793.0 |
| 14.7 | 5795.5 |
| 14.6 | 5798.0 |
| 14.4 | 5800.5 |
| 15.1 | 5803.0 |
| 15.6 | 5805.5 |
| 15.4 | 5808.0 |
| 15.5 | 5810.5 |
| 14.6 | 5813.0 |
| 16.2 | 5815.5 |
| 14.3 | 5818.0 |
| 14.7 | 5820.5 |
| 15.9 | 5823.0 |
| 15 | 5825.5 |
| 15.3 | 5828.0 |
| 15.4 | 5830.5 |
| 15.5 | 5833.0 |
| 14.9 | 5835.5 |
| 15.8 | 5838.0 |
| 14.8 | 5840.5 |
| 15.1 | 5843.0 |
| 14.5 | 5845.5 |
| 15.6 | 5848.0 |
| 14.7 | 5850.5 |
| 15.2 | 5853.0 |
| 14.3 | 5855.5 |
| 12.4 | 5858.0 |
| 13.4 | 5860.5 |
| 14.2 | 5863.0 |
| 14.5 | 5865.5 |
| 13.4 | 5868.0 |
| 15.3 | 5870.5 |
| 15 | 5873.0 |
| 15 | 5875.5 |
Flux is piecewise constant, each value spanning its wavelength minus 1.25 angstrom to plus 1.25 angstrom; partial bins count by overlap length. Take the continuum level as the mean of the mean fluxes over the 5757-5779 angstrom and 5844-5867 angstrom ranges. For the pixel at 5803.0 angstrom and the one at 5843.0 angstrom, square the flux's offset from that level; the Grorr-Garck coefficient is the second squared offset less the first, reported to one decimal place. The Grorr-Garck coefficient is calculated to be 0.0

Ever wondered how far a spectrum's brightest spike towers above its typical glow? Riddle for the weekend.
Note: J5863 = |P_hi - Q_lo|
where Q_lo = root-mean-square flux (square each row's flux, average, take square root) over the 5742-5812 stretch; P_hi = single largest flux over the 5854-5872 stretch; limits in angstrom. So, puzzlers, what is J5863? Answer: 0.72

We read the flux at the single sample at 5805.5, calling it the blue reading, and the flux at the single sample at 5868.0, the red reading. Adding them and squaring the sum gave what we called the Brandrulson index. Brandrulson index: 841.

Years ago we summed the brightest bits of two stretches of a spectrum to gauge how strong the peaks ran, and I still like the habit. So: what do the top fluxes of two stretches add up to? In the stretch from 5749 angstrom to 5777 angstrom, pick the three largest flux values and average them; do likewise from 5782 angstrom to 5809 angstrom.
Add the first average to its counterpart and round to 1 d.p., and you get 30.5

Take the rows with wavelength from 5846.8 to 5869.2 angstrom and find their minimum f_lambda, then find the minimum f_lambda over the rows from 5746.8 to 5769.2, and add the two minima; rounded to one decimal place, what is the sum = 26.2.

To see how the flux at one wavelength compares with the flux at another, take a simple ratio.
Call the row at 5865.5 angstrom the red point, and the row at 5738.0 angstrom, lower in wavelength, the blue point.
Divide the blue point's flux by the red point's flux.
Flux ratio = 1.02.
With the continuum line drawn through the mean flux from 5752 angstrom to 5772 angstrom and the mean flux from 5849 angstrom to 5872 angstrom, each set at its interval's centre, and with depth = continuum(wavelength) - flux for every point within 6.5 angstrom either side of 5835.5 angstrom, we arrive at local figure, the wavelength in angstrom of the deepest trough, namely 5840.5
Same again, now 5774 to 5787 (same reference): 5785.5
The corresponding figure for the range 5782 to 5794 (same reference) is 5785.5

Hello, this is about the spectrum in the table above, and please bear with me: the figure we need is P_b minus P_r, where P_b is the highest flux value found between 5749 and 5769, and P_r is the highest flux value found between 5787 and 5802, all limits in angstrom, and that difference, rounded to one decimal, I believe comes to 0.3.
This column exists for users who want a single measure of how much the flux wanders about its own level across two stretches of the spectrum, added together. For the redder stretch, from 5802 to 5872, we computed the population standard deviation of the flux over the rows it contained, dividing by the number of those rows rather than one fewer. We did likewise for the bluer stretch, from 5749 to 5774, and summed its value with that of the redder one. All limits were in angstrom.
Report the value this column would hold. 1.3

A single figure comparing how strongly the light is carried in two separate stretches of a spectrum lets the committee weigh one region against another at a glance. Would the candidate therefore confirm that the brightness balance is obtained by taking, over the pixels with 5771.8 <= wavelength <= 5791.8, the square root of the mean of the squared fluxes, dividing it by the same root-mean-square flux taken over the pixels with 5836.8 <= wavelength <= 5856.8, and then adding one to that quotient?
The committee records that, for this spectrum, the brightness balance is 1.95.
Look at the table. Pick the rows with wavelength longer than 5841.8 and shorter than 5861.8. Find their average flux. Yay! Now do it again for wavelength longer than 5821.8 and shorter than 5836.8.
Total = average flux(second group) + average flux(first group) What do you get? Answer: 29.7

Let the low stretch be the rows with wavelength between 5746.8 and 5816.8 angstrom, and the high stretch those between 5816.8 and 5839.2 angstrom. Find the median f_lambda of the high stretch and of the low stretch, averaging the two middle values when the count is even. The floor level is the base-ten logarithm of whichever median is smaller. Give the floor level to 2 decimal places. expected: 1.16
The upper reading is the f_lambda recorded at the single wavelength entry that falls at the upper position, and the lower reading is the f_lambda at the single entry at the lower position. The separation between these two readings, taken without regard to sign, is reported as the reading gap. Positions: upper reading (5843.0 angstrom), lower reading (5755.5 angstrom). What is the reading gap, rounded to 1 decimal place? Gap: 1.0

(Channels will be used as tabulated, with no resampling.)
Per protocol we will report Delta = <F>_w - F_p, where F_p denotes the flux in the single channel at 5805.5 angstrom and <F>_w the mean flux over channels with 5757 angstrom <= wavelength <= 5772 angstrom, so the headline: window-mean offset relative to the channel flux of -0.8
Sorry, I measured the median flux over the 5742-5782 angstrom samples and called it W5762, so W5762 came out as 14.6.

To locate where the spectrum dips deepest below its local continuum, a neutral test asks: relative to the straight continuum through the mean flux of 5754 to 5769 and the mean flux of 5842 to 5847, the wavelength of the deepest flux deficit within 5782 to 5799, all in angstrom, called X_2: 5785.5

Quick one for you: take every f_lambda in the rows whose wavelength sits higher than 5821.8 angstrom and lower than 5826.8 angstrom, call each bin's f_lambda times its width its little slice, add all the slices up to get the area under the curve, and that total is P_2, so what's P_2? 77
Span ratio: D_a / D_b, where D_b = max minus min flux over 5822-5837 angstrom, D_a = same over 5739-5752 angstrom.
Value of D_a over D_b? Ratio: 0.60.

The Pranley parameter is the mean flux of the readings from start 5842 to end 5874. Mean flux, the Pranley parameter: 14.4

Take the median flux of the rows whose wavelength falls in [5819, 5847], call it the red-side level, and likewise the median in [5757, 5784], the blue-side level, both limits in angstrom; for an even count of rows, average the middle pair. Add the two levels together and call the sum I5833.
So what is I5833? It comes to 30.0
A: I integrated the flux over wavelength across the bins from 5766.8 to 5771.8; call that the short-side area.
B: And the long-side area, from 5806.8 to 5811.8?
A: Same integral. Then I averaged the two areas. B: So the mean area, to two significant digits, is 76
